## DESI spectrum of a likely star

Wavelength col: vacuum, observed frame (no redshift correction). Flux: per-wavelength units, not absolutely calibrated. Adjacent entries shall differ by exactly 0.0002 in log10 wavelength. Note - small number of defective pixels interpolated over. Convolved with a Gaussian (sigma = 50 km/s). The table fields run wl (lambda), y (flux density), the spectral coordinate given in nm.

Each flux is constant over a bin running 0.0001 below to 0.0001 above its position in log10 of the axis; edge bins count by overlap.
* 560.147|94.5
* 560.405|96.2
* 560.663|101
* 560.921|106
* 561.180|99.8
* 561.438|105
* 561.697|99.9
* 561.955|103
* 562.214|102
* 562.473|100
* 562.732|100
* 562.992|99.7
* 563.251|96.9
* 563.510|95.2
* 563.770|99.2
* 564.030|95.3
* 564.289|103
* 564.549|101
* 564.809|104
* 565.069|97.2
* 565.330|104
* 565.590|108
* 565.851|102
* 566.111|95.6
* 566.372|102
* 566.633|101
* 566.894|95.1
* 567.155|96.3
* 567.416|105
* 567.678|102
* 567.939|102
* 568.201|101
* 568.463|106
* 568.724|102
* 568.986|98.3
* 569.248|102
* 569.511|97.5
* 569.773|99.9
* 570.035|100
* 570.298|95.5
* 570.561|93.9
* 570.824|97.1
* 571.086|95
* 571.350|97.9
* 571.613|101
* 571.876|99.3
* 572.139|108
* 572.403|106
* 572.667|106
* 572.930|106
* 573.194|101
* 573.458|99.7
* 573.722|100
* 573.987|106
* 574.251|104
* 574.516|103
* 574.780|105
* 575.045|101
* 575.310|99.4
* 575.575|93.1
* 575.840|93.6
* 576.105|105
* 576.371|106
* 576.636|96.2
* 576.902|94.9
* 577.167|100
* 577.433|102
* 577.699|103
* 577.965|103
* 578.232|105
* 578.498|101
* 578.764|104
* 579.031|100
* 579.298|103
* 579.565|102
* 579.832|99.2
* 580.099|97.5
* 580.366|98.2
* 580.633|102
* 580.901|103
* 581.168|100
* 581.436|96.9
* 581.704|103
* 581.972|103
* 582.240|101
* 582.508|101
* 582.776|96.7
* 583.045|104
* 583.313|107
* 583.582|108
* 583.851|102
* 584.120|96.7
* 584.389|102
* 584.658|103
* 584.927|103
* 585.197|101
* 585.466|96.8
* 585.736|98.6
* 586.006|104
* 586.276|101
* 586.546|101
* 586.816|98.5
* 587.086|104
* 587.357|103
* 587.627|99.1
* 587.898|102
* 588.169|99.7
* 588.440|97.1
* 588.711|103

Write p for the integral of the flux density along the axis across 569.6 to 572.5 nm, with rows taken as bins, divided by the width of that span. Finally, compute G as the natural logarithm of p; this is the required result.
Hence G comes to 4.60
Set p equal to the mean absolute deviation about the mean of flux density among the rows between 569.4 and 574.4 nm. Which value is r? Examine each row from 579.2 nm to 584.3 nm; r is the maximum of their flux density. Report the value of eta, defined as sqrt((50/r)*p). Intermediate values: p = 3.39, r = 108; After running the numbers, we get 1.252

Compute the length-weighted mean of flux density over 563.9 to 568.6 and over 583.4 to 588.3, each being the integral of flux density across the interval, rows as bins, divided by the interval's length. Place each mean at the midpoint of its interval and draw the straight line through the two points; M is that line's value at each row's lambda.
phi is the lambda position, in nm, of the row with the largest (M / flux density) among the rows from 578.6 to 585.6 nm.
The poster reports 584.120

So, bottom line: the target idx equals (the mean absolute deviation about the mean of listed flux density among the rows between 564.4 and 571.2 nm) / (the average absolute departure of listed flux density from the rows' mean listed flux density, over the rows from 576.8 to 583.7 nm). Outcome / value 1.3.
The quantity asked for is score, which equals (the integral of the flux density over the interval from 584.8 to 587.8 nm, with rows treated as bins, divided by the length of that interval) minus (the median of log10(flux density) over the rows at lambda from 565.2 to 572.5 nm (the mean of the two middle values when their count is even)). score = 98.90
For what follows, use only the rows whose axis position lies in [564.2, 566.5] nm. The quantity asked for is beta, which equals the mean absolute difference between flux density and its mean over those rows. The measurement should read 2.6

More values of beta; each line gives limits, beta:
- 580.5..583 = 1.9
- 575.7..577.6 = 4.1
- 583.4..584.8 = 2.5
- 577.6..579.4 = 1.3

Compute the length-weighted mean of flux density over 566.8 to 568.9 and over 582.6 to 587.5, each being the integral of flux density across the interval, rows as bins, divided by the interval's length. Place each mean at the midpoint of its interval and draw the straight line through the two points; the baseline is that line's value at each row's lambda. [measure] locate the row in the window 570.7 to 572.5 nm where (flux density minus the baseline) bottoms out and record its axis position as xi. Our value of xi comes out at 571.086 nm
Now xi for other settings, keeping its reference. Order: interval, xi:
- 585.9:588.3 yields 586.816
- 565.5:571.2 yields 570.561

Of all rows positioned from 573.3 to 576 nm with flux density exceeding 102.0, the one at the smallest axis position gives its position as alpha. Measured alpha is 573.987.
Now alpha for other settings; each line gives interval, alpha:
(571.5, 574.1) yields 572.139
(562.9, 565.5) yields 564.289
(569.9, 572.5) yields 572.139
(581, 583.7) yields 581.704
